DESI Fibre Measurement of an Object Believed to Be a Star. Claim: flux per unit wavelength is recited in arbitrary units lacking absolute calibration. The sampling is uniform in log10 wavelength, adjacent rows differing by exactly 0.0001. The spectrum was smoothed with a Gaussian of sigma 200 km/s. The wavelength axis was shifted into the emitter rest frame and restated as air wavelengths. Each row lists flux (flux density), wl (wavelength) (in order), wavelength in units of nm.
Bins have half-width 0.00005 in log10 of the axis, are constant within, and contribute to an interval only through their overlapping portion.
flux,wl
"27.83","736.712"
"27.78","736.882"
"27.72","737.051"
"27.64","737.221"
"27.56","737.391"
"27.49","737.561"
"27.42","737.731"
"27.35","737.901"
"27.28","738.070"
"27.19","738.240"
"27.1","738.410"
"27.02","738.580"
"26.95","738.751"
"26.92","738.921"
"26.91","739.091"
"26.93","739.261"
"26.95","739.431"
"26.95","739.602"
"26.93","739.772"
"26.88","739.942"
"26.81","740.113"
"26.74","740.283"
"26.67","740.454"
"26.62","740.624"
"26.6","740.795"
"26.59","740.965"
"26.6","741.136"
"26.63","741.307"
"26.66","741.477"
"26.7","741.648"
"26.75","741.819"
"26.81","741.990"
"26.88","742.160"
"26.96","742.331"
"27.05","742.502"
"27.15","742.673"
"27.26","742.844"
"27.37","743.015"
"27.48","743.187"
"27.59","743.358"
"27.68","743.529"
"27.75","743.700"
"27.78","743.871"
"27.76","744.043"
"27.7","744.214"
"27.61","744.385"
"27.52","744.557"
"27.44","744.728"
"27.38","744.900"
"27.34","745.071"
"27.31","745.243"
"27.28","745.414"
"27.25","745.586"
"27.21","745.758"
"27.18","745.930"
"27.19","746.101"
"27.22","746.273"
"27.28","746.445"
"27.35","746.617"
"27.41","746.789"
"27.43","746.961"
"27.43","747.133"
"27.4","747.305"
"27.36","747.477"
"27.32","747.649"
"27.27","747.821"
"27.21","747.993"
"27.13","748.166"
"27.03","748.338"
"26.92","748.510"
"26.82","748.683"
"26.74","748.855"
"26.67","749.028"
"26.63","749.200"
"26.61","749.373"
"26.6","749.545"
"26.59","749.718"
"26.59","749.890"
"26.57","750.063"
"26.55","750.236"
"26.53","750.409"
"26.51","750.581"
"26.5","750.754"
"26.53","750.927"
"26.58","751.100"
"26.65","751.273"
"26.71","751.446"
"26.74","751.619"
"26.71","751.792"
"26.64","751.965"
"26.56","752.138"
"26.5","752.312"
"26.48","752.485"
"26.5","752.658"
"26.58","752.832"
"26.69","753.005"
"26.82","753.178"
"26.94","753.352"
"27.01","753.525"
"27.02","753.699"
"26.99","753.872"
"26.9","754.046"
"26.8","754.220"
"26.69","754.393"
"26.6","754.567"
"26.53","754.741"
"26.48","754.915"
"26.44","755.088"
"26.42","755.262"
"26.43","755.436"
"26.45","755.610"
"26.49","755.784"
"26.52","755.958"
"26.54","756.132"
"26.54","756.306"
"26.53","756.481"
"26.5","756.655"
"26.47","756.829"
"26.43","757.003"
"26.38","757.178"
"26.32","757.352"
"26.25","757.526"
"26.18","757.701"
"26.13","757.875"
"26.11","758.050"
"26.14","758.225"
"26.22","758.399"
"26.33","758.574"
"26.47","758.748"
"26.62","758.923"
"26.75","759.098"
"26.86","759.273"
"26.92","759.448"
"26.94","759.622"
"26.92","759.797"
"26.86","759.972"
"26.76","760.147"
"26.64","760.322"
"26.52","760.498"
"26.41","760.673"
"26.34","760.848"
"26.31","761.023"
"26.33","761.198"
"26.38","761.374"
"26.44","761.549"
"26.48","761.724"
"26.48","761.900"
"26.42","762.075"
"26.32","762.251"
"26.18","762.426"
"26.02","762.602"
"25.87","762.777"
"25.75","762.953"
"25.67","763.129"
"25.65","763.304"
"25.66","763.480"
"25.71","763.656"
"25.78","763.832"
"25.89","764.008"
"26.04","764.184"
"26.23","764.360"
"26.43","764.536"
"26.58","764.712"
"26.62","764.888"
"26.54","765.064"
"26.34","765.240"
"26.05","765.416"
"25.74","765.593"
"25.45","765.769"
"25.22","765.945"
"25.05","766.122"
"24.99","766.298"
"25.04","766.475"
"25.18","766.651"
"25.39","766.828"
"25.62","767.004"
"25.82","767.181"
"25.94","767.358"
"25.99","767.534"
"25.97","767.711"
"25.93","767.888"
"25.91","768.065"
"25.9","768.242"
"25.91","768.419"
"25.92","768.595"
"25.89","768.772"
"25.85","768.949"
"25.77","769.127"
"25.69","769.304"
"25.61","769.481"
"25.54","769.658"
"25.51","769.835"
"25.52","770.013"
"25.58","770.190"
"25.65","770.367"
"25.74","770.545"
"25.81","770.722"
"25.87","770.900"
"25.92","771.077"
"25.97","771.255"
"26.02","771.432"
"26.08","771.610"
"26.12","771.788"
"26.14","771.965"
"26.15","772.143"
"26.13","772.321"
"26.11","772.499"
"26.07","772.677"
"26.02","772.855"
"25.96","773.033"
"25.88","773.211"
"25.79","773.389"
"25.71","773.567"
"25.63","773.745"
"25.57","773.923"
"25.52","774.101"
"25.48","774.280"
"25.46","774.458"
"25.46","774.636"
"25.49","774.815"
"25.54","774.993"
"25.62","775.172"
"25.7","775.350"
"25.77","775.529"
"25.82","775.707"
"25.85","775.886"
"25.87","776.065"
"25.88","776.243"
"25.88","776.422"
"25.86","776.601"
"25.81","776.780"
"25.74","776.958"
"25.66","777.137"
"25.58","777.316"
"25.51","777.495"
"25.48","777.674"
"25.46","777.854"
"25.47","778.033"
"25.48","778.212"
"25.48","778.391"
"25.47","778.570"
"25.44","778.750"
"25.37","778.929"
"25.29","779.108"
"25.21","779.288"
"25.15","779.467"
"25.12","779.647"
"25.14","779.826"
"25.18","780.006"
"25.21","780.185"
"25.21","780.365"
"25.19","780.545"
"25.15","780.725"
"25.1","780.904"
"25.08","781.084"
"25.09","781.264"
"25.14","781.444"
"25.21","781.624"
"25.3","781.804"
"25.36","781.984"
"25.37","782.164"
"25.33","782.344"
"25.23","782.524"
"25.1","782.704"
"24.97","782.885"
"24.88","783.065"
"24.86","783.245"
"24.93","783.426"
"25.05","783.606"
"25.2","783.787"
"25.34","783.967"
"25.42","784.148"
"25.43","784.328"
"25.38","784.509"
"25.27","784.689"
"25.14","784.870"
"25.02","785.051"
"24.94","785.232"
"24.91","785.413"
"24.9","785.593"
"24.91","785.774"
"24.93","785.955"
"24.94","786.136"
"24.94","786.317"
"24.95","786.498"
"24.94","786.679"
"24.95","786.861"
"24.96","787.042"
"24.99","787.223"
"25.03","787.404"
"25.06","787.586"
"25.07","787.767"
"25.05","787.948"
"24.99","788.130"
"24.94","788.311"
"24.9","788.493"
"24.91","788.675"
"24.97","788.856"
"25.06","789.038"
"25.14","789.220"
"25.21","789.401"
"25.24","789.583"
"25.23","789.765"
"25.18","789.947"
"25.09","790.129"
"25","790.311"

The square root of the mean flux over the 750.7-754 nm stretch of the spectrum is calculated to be 5.17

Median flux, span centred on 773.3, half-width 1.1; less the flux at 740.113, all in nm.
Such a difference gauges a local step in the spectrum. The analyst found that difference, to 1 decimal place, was -1.0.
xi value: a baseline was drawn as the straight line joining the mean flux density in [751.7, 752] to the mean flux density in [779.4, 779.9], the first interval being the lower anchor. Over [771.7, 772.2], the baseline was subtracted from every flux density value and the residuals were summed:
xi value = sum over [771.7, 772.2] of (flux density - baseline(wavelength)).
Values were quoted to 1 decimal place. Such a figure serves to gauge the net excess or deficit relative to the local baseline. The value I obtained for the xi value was 1.7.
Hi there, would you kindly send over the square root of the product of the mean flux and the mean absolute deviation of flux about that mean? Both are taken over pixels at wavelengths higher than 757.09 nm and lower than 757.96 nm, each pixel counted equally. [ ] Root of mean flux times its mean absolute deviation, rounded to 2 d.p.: 1.43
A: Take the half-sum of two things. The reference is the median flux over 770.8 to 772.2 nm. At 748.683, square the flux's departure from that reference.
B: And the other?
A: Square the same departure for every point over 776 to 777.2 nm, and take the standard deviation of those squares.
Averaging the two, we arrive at 0.32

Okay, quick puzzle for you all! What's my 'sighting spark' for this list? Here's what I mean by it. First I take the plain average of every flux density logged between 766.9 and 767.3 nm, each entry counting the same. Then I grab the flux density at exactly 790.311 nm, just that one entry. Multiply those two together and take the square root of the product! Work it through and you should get 25.4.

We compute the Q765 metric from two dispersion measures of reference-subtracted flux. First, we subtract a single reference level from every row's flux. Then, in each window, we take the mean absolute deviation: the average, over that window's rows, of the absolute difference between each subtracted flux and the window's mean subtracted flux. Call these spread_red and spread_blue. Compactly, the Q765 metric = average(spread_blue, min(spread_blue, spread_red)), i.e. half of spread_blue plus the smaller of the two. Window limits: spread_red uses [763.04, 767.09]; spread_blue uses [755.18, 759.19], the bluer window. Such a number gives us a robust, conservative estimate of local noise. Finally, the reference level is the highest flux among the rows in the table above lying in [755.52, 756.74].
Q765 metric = 0.13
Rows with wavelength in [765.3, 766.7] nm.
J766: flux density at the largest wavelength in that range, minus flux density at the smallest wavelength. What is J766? -0.9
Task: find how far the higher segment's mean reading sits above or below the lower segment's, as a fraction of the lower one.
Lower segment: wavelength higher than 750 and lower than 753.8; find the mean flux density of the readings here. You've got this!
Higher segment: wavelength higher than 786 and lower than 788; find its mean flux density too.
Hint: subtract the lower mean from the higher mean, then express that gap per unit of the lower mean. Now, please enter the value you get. -0.06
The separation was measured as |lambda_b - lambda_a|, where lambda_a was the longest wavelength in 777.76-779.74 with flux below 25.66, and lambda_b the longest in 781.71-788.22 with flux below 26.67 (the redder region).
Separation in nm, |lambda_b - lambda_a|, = 8.48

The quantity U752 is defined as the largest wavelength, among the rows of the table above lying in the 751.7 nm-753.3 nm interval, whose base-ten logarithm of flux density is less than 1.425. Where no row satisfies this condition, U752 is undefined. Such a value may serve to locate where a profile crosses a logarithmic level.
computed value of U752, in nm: 752.832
